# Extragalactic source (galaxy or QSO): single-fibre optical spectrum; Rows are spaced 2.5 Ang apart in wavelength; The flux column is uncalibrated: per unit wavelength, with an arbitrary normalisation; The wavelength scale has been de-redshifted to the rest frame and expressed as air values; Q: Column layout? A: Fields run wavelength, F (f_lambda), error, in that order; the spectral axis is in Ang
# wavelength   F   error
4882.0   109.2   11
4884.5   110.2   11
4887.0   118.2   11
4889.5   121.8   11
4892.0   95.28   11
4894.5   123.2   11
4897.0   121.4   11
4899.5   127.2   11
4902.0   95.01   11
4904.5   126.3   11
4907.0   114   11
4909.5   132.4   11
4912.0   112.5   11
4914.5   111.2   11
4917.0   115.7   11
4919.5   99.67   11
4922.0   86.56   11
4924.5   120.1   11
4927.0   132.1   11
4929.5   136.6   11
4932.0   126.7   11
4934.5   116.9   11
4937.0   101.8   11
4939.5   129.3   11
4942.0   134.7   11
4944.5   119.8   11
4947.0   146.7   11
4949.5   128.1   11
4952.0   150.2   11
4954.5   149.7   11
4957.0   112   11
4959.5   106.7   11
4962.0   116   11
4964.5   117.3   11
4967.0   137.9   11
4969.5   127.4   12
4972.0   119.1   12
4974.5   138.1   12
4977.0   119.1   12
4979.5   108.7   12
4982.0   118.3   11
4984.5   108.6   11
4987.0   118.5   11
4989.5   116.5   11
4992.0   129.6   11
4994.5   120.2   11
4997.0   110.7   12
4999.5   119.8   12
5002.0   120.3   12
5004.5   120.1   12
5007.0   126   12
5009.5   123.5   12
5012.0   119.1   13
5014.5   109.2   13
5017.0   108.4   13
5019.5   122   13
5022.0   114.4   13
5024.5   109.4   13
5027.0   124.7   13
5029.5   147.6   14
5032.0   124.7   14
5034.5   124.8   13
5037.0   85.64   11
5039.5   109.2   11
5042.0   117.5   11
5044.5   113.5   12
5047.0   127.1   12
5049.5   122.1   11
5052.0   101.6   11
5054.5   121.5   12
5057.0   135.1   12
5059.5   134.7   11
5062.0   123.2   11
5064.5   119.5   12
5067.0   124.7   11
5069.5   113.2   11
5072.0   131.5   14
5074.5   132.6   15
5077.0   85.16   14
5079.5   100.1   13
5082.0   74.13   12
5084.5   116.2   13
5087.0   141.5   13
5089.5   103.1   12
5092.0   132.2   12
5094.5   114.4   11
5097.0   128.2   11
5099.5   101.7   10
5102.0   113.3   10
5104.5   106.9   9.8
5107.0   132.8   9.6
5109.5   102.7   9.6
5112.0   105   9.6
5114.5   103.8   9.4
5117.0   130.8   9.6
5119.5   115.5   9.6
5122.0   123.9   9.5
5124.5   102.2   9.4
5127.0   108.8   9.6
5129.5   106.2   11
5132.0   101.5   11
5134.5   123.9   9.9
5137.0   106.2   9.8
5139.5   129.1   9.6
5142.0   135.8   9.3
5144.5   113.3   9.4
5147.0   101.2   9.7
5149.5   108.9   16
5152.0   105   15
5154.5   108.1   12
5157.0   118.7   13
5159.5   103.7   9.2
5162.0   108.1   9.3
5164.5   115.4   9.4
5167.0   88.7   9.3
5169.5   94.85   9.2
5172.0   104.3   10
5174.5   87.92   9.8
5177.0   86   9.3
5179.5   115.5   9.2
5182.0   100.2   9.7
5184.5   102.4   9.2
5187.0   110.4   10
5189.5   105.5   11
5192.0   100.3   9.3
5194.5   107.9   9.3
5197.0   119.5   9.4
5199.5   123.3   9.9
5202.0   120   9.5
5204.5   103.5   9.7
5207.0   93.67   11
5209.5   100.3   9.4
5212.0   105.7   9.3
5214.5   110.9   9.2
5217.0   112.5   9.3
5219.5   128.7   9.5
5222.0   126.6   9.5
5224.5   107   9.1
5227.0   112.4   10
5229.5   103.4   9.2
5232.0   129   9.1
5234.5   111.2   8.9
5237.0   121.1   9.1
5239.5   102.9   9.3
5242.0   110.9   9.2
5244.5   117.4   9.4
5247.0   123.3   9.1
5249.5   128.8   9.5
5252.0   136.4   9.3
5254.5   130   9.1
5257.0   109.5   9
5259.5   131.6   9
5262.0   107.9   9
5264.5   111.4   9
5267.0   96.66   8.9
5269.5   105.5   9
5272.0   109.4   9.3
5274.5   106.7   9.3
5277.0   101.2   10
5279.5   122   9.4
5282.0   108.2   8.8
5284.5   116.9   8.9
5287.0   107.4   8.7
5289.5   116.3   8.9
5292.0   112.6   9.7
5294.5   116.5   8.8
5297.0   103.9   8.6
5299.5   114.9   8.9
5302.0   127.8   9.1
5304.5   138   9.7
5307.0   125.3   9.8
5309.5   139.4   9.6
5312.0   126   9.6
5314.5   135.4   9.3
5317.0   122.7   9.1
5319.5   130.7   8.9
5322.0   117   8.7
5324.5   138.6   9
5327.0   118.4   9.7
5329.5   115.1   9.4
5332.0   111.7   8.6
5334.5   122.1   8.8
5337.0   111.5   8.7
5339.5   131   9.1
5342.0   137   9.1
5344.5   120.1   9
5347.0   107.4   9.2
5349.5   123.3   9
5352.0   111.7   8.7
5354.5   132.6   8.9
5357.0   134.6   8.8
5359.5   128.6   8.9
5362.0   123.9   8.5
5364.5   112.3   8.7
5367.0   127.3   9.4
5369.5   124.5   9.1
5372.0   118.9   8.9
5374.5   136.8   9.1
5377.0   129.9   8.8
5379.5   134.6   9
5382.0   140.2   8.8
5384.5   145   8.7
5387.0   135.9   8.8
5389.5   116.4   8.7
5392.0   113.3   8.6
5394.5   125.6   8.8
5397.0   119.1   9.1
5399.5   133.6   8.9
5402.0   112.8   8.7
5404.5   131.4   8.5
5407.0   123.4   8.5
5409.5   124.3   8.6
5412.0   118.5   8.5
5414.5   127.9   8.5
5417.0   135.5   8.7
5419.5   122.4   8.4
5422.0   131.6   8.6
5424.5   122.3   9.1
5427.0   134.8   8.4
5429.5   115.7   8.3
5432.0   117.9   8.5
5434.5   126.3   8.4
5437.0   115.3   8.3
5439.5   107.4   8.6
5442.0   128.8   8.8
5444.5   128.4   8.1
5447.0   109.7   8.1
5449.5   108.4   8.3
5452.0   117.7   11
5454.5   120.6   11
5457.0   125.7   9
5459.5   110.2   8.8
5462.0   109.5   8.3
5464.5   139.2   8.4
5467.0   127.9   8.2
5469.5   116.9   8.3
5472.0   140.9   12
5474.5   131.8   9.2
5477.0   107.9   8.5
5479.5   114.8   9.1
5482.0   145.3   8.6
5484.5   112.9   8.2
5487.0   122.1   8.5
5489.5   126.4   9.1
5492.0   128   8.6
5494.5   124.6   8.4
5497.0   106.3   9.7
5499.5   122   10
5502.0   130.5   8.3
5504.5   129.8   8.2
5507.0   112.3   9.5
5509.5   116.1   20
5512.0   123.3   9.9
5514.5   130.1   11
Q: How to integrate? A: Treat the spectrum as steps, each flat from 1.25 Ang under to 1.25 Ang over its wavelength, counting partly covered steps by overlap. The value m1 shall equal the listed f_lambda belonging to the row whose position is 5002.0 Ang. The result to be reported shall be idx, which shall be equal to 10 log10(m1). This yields 20.8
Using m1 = 120.3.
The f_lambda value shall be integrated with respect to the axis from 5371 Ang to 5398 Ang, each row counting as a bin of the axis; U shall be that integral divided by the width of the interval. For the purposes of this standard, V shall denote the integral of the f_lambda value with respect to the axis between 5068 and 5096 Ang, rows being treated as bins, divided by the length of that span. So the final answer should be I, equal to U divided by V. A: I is 1.137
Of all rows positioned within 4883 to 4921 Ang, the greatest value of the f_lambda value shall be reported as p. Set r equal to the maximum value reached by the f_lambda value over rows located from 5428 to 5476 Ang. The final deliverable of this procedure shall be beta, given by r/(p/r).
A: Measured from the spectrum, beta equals 150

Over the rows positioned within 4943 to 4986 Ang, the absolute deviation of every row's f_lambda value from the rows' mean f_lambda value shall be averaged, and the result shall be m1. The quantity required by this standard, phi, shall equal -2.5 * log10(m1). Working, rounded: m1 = 12.2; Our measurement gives -2.7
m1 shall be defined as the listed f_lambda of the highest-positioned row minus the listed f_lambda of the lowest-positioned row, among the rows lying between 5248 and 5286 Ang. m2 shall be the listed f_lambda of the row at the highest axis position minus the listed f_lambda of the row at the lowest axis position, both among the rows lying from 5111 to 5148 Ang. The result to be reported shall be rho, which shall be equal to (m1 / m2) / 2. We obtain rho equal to 1.6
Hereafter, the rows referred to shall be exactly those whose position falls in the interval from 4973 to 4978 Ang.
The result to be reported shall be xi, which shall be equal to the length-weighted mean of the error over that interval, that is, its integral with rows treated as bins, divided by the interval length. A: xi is 12.0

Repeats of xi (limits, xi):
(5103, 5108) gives 9.7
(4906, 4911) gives 11.0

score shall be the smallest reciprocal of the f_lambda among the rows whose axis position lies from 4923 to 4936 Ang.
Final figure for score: 0.0073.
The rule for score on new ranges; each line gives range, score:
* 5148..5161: 0.0084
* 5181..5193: 0.0091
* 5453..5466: 0.0072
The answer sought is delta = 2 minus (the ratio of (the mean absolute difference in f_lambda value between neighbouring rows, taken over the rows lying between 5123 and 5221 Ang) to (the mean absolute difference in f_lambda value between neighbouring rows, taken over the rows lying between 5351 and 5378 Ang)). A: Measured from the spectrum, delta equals 0.92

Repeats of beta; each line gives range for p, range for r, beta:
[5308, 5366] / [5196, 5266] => 133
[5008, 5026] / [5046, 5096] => 162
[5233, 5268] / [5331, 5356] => 138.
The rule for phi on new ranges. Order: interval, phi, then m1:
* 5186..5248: -2.2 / 7.9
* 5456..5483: -2.7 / 11.5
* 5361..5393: -2.4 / 8.7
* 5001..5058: -2.3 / 8.6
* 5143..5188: -2.2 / 7.5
